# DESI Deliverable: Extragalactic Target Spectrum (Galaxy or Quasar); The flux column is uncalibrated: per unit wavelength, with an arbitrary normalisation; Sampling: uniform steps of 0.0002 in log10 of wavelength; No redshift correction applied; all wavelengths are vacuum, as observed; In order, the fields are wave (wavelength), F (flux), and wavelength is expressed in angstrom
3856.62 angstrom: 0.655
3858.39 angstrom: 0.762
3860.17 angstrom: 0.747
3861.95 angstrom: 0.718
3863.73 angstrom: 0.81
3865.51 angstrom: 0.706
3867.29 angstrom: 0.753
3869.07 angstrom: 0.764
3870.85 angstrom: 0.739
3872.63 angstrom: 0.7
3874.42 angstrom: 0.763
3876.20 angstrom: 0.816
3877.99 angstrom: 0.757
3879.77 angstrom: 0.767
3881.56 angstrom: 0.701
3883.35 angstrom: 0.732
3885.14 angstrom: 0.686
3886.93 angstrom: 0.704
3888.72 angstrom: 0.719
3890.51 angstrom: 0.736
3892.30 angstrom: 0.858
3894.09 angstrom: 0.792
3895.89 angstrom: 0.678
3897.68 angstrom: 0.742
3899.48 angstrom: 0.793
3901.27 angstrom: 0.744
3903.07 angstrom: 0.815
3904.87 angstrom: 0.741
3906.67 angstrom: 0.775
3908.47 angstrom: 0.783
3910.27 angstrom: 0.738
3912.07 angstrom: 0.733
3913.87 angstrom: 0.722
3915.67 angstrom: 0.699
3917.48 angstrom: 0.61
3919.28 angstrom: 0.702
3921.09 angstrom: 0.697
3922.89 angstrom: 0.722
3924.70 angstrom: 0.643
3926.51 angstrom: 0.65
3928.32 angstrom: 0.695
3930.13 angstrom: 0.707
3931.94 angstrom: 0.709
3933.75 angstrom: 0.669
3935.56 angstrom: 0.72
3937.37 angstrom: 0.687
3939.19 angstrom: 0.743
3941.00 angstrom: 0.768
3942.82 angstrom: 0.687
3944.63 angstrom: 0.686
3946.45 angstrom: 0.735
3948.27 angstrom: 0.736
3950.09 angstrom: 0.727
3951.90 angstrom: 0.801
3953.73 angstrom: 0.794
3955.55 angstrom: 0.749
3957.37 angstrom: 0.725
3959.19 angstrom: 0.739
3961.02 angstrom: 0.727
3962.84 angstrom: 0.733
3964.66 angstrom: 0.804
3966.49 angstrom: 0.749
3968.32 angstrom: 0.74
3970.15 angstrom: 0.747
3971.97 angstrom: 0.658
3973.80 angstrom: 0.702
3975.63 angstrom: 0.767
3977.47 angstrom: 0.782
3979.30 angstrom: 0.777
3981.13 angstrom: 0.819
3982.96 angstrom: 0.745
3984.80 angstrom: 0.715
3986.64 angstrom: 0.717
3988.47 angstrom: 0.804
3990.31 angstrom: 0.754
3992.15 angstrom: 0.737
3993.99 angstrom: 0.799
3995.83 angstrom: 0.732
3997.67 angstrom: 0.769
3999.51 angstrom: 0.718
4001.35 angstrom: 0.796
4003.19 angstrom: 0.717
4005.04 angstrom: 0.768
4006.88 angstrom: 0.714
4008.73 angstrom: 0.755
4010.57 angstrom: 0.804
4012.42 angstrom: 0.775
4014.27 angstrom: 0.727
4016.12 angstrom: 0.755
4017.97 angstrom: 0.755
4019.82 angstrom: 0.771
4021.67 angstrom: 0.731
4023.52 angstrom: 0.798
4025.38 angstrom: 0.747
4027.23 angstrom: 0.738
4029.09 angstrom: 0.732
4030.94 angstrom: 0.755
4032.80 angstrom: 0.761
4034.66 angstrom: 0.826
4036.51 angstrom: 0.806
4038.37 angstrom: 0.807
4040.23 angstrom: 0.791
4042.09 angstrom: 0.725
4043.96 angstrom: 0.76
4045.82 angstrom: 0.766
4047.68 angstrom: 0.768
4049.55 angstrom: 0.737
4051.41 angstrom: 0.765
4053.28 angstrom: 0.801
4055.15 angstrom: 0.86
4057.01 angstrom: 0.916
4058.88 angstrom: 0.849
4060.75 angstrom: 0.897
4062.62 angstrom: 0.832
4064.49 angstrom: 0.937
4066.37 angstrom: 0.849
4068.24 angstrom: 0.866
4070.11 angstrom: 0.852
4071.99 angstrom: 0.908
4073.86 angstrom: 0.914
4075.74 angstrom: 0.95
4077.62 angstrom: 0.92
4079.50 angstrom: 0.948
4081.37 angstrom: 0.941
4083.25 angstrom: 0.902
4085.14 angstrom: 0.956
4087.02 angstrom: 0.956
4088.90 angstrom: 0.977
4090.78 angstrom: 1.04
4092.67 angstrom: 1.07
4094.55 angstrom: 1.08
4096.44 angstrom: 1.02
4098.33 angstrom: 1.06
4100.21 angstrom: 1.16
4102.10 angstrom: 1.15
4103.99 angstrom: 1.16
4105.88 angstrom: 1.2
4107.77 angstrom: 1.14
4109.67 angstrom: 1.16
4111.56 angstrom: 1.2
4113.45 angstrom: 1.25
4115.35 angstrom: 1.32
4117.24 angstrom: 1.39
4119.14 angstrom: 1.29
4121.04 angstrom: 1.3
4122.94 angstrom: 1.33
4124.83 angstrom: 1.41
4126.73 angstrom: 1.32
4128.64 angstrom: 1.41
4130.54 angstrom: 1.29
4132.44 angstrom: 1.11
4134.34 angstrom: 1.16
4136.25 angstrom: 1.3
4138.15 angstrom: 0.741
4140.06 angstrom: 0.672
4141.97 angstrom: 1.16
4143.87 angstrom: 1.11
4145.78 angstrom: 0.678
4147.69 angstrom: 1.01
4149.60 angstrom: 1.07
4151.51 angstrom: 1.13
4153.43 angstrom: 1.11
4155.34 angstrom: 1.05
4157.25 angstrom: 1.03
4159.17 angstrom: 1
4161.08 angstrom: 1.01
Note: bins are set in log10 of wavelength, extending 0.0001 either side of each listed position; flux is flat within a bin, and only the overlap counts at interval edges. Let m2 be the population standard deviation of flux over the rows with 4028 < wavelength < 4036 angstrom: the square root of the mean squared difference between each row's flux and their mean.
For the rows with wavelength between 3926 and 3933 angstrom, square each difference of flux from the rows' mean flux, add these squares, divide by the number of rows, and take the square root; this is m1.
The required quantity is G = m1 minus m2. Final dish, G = -0.011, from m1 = 0.024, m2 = 0.035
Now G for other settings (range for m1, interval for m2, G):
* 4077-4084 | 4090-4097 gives -0.006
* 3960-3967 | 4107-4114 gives -0.012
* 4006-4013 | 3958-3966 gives 0.002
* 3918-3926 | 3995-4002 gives -0.001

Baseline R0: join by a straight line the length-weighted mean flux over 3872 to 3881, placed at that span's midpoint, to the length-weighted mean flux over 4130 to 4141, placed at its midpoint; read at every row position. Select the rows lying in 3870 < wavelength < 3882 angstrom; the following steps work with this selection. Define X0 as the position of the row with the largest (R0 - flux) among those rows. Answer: 3881.56 angstrom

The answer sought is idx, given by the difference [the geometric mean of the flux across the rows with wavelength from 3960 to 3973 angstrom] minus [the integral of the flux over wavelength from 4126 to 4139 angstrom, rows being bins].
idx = -14.7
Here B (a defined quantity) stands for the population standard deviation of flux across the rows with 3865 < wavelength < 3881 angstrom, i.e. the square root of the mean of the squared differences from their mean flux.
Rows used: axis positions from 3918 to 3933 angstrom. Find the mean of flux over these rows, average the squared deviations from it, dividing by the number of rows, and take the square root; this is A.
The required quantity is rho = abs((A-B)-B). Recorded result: 0.039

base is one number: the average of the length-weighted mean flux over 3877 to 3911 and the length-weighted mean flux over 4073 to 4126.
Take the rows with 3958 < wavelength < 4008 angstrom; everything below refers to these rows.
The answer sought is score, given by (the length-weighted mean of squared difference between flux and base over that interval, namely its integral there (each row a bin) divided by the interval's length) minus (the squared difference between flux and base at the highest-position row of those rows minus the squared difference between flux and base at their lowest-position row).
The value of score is 0.025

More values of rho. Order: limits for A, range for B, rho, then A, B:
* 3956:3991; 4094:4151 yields 0.338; 0.04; 0.188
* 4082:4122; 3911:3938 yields 0.063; 0.13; 0.033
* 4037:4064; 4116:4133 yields 0.117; 0.06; 0.087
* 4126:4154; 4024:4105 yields 0.025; 0.22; 0.122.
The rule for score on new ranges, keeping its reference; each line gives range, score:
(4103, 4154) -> 0.112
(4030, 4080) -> 0.046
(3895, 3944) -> 0.053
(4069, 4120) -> -0.082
